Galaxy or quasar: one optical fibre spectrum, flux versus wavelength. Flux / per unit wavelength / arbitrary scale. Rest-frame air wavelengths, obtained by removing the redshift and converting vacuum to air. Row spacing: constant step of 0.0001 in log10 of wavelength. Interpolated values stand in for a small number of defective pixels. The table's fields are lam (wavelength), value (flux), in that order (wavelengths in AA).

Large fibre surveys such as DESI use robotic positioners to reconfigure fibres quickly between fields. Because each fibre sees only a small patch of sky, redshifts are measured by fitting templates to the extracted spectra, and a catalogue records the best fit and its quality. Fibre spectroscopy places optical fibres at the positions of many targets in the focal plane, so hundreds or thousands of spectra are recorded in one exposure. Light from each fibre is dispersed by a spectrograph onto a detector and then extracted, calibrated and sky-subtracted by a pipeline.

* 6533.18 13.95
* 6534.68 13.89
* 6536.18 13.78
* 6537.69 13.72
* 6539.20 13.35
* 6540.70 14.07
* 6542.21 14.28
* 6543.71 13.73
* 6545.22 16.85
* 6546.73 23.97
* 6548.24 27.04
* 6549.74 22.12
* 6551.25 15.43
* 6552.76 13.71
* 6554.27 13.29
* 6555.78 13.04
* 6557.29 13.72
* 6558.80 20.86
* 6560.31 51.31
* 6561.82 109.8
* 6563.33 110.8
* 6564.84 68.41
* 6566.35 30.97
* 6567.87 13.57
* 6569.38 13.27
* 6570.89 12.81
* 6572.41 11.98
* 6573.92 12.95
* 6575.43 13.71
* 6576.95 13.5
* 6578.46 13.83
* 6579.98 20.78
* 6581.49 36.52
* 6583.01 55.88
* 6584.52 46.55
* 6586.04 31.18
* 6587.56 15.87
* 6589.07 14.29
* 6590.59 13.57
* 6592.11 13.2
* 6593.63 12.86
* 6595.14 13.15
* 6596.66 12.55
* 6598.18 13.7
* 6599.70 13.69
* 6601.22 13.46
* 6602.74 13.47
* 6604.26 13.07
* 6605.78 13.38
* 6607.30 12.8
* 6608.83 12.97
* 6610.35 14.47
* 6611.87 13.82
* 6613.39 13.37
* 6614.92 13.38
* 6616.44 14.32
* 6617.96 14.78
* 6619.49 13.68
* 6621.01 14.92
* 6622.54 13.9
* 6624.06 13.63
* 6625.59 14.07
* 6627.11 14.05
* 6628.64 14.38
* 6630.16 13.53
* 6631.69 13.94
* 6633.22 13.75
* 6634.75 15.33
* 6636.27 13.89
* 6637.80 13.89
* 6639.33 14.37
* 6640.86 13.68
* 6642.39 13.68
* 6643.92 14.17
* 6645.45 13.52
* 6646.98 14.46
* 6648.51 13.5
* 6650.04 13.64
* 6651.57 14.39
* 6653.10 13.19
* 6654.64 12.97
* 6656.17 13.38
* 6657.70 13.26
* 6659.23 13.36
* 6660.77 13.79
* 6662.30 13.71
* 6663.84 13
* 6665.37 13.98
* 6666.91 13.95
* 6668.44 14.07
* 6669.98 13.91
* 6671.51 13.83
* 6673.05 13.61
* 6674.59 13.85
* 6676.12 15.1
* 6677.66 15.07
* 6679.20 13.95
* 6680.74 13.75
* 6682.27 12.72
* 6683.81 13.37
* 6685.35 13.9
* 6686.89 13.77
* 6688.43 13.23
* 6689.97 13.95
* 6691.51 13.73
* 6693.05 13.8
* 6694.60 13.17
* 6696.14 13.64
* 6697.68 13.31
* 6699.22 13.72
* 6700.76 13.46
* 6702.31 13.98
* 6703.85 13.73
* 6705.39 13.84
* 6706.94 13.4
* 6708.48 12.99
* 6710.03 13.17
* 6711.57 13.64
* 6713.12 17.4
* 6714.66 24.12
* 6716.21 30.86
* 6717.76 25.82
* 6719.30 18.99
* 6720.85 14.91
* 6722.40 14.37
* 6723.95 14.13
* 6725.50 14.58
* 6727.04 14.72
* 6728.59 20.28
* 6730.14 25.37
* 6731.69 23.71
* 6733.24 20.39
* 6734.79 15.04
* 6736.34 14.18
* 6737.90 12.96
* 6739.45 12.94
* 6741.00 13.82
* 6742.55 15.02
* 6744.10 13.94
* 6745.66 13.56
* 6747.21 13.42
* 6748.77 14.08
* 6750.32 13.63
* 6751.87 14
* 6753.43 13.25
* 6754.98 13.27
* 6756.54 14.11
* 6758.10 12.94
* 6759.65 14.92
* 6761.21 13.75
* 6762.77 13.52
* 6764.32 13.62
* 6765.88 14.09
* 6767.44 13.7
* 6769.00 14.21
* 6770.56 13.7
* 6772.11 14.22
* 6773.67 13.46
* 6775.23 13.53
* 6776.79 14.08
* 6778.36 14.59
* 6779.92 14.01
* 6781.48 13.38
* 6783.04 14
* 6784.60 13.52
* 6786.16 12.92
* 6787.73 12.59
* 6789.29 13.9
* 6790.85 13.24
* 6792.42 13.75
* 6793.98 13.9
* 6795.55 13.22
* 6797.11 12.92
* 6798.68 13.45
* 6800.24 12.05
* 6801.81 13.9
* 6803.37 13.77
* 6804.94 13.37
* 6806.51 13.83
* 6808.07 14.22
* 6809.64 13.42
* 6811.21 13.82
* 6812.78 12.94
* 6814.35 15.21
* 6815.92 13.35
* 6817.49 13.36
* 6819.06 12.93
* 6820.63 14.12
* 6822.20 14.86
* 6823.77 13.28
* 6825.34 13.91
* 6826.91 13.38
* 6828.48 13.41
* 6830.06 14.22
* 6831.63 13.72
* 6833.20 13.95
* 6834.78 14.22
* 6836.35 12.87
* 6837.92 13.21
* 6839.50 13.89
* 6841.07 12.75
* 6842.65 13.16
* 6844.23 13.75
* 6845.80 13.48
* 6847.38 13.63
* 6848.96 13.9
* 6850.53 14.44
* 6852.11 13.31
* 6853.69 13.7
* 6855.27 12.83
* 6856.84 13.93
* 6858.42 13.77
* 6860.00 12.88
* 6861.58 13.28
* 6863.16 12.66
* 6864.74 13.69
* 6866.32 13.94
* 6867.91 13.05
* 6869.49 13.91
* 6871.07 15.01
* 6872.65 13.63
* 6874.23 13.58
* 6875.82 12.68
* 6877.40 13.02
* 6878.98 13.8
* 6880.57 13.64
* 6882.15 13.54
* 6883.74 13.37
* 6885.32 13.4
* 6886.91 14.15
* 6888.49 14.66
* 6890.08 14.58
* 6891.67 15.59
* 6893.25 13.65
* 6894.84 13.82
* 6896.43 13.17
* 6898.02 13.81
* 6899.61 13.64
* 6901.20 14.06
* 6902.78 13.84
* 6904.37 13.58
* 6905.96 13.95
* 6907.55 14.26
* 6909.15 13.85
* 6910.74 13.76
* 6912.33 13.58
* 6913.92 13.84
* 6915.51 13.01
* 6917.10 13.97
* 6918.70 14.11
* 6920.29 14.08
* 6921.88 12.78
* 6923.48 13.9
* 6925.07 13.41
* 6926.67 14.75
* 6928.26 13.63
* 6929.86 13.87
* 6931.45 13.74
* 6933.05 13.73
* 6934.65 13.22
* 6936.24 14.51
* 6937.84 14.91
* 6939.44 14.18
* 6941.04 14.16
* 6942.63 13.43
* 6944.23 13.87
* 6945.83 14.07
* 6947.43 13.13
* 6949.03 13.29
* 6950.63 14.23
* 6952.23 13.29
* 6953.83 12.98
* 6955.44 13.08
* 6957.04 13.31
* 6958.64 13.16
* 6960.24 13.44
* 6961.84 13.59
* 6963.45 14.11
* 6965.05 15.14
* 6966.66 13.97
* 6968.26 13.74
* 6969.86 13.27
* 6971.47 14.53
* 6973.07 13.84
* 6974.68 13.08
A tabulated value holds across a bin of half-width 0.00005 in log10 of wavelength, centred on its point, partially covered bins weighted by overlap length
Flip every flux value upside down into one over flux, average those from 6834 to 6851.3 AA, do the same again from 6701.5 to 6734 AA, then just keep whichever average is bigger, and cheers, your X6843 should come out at 0.0738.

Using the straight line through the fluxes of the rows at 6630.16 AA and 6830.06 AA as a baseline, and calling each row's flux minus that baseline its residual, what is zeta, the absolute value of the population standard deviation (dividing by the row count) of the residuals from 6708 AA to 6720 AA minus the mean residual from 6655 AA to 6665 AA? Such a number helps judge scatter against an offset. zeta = 6.4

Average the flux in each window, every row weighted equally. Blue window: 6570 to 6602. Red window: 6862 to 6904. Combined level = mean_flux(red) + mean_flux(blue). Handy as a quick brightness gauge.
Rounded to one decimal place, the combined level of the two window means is 33.1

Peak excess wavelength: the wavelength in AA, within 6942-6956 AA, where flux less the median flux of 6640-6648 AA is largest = 6950.63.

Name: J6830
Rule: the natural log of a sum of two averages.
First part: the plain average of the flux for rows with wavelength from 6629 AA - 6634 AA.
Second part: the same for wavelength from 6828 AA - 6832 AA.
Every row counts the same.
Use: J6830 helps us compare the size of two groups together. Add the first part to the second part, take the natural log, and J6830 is 3.32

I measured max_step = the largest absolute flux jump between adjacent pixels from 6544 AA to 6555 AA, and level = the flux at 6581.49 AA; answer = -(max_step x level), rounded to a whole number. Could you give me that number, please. -260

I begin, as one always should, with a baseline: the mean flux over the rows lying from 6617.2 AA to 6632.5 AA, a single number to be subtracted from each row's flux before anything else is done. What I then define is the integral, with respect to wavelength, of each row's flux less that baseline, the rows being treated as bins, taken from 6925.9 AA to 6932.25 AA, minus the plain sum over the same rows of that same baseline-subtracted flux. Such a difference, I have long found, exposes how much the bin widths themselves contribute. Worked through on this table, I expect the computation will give -0.2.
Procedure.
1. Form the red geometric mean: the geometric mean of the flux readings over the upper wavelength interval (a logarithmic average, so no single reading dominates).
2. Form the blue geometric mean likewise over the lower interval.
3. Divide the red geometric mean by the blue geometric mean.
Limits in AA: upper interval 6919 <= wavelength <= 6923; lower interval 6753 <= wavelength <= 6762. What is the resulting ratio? 0.98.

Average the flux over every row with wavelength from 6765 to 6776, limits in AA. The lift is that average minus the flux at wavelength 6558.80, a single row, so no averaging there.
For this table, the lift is -7.0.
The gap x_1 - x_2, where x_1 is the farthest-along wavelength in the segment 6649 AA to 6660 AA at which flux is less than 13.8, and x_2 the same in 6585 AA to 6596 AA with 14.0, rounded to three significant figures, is 64.1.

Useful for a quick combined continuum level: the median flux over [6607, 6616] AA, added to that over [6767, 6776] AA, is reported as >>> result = 27.1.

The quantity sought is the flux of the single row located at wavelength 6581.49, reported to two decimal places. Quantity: 36.52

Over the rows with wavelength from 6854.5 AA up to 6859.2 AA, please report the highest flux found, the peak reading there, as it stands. 13.93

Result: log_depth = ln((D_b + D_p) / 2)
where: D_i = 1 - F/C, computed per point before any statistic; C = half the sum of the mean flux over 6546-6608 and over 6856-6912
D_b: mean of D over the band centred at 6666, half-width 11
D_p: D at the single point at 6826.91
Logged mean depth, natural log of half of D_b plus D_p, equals -1.21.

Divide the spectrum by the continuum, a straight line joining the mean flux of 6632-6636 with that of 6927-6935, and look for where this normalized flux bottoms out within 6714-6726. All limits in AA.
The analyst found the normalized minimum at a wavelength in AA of 6723.95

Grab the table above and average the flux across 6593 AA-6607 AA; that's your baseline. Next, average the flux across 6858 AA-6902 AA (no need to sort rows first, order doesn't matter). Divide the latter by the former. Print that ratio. 1.03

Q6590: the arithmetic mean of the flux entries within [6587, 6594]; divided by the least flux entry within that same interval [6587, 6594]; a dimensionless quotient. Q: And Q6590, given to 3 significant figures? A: 1.09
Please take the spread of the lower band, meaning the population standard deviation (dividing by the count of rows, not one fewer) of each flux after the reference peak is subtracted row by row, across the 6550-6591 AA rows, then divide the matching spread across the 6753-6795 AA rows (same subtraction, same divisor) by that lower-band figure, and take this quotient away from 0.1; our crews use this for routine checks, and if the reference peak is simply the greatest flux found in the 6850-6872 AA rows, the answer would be 0.08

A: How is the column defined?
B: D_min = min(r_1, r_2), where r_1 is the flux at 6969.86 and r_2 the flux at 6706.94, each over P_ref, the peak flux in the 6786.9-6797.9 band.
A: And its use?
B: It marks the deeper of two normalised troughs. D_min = 0.955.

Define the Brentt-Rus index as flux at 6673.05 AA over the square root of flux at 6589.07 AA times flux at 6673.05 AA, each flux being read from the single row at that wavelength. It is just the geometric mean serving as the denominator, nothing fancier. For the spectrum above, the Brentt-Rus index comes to 0.98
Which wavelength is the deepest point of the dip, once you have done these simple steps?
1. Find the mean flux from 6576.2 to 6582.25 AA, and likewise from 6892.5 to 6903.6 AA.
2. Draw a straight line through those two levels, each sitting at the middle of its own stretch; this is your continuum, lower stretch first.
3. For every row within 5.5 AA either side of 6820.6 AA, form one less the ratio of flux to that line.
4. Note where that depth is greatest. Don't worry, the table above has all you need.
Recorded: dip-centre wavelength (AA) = 6819.06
